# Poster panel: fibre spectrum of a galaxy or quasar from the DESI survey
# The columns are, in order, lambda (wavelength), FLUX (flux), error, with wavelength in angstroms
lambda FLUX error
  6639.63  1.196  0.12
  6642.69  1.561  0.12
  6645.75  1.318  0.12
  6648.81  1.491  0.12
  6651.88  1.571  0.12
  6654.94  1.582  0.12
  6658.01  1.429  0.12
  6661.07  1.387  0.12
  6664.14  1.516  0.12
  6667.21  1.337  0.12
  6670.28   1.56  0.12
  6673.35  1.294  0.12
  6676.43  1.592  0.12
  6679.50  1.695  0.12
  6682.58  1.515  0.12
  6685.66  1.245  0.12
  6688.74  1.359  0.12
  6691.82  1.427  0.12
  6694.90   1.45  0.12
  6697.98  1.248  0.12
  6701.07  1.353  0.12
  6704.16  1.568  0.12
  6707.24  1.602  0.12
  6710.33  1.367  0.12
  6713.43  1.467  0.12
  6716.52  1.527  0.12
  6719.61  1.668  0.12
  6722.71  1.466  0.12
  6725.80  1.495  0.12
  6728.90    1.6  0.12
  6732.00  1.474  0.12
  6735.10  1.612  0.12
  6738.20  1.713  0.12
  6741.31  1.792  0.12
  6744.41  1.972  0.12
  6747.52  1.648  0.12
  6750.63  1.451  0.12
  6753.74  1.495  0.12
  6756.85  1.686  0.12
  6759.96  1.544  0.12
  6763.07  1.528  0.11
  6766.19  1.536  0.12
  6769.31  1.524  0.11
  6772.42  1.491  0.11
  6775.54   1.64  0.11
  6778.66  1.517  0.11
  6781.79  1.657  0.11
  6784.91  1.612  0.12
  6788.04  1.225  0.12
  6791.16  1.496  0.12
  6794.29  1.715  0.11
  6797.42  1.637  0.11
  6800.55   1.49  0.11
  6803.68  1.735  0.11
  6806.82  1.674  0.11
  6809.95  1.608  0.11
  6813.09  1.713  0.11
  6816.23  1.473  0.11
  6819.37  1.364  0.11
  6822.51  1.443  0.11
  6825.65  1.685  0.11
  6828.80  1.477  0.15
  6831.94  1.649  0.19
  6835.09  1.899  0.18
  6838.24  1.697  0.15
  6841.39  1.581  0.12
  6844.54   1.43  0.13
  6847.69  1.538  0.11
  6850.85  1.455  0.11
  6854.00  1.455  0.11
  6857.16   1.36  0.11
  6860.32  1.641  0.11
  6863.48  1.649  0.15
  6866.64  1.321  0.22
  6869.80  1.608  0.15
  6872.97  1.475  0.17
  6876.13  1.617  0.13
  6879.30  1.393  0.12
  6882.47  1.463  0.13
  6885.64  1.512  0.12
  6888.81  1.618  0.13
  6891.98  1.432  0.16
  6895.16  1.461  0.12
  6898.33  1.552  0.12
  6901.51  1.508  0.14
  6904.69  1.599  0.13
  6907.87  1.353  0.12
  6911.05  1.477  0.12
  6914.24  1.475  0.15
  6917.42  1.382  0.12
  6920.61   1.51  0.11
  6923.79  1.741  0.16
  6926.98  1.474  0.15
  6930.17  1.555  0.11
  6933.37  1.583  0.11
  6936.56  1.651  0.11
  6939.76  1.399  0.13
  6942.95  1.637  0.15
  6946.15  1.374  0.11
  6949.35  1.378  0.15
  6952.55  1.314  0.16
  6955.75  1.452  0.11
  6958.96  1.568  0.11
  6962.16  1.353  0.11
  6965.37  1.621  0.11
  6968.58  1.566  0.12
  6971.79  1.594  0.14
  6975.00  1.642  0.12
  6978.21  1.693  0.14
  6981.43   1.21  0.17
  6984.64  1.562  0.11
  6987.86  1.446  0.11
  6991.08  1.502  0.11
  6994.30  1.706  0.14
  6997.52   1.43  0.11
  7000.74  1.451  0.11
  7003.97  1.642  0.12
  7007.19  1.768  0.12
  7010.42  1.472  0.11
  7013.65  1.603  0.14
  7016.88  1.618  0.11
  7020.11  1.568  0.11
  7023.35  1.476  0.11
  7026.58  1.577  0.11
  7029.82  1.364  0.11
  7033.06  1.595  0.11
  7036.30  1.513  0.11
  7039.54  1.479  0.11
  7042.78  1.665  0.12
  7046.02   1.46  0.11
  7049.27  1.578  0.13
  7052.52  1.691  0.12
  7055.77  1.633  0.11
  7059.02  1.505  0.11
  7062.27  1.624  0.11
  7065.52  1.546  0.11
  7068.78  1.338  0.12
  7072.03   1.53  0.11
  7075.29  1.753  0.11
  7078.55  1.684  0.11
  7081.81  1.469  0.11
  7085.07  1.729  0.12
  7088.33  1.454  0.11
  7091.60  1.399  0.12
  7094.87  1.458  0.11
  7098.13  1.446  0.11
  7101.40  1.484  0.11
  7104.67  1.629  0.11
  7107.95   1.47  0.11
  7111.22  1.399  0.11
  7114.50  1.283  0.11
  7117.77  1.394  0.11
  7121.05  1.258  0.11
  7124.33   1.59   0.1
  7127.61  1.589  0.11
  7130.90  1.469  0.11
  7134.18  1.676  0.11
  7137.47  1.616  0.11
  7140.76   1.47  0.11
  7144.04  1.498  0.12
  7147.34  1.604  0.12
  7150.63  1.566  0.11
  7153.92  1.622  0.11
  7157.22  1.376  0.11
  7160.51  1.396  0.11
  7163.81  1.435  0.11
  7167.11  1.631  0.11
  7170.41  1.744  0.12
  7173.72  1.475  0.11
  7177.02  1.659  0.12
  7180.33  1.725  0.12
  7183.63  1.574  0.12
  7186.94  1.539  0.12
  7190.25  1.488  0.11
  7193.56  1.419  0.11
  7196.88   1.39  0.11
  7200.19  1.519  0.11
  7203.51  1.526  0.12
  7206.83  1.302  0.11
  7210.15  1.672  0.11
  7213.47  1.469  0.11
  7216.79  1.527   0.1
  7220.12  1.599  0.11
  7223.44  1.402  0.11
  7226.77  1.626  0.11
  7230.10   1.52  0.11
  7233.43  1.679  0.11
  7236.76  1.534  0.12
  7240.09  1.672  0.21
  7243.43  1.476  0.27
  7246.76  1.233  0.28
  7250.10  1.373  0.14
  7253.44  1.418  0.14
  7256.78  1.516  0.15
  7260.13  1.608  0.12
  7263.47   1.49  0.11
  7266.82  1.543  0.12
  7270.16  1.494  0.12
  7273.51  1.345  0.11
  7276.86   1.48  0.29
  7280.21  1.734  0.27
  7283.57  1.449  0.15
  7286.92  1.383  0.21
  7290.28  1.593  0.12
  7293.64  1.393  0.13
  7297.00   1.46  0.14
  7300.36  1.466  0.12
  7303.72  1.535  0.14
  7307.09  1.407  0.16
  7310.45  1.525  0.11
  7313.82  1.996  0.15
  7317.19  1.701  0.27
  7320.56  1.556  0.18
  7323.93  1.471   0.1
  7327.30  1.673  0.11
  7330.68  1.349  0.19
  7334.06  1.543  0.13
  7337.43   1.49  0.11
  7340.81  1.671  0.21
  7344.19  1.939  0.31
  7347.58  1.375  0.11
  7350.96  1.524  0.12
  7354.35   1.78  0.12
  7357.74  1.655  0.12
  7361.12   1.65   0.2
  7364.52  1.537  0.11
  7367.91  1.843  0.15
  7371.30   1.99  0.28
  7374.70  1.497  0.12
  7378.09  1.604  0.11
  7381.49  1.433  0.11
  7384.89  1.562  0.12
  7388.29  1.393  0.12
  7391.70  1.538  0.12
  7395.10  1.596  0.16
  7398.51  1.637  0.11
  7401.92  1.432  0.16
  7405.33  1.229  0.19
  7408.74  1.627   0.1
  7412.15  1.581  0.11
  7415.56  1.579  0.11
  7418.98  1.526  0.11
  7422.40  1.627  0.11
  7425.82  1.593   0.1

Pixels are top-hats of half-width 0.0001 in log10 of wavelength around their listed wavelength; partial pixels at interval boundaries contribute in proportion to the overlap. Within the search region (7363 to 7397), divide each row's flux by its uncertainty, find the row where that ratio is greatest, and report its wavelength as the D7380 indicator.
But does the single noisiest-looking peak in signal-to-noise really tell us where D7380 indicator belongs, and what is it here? 7378.09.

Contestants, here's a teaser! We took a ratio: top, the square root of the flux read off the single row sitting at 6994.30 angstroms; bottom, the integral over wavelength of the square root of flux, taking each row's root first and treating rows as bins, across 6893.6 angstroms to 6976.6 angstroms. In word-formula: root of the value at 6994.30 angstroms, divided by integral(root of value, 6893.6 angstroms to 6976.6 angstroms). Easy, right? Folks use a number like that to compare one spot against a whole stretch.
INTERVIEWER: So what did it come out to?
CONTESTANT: 0.0128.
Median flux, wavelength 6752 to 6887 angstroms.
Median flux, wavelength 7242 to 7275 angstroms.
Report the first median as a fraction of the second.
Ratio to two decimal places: 1.04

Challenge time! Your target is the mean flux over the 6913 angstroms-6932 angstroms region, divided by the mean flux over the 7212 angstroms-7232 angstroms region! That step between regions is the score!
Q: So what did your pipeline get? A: 0.999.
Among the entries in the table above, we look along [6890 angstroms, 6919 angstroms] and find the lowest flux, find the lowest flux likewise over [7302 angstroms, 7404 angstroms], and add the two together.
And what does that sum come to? 2.70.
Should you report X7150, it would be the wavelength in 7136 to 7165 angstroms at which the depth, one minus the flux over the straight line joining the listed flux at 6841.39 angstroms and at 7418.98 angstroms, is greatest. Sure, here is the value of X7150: 7157.22 angstroms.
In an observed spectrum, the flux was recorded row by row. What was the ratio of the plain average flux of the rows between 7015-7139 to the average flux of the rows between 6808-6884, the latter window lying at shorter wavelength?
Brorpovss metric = 0.99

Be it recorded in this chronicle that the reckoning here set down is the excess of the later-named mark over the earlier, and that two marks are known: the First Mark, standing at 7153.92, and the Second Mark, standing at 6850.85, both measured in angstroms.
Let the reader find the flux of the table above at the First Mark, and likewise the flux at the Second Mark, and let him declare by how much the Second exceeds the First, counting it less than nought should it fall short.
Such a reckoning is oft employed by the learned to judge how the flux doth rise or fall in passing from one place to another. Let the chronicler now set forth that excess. -0.17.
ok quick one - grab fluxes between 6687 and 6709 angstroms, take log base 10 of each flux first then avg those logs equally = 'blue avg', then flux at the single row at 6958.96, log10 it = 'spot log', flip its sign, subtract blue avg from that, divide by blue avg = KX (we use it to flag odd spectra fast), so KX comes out -2.3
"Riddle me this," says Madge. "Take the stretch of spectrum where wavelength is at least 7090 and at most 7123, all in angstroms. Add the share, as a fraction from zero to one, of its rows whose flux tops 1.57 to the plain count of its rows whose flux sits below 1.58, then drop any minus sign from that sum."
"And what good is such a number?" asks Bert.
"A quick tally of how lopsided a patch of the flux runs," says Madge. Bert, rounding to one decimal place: 9.1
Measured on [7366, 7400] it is 5.5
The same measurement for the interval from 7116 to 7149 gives 5.5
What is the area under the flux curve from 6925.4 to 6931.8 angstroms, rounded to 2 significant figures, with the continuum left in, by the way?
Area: 9.7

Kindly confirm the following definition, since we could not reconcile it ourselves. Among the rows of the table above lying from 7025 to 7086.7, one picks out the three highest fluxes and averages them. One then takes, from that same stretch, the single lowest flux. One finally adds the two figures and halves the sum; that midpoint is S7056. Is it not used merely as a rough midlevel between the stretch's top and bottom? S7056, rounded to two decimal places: 1.53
